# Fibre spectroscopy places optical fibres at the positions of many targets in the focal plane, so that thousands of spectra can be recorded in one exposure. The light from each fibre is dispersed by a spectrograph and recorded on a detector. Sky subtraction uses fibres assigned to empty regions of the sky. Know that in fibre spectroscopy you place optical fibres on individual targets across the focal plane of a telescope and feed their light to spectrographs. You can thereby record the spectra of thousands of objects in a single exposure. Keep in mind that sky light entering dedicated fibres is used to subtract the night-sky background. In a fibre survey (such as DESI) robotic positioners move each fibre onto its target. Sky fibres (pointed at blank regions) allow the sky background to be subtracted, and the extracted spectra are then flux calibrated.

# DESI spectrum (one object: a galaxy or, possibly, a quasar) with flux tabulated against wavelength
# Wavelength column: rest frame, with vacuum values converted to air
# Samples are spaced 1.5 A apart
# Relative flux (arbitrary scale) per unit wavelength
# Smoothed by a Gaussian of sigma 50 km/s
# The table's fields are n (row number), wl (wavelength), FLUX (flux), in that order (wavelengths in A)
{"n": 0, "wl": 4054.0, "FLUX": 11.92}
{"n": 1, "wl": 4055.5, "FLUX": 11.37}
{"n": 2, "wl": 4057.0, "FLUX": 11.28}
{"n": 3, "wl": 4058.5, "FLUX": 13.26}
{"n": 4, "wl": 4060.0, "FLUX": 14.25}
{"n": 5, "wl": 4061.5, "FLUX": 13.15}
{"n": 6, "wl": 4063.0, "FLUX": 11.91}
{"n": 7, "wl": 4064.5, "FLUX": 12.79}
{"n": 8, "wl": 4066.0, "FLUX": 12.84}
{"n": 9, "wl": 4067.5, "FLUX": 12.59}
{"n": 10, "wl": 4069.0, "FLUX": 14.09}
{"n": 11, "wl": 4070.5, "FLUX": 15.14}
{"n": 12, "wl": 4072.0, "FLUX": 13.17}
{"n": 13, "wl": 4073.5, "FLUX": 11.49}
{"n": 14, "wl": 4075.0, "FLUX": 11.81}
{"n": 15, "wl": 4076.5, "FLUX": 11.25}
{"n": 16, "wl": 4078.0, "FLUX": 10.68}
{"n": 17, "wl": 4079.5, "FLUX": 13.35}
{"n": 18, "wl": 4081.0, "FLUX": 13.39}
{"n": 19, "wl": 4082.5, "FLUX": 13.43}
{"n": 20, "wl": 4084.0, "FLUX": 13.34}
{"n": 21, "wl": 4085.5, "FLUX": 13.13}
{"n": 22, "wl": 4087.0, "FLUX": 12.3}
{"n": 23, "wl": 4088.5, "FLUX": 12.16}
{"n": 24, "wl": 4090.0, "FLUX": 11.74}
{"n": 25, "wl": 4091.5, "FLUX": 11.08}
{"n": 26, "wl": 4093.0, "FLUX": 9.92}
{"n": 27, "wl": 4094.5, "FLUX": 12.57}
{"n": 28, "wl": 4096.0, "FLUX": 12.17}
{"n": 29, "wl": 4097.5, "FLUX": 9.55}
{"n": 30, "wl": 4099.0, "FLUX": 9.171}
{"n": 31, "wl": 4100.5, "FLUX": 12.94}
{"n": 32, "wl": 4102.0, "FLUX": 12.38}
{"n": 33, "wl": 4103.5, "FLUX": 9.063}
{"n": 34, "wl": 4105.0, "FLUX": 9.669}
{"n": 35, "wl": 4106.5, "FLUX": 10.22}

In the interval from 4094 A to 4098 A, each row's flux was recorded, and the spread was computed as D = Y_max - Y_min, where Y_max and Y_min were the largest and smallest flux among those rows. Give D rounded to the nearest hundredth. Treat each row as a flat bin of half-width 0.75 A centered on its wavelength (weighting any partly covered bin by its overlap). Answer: 3.02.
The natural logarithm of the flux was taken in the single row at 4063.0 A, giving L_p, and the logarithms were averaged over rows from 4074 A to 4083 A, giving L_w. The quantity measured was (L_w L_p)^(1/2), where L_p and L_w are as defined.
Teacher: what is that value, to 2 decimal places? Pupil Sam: 2.49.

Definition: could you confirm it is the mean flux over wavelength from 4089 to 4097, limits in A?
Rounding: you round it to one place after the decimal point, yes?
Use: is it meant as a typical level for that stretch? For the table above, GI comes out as 11.5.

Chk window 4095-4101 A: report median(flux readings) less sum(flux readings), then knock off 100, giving -133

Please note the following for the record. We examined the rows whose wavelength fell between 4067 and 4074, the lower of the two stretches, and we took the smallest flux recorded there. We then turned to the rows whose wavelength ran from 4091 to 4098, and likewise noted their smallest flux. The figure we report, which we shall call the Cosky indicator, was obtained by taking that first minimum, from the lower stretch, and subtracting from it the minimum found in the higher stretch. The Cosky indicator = 1.94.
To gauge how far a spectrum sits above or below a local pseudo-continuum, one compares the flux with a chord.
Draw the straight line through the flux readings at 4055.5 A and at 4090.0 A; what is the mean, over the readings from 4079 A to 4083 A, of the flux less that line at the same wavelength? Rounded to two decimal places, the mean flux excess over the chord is 1.75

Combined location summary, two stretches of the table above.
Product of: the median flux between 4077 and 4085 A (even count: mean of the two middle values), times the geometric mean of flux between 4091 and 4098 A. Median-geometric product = 147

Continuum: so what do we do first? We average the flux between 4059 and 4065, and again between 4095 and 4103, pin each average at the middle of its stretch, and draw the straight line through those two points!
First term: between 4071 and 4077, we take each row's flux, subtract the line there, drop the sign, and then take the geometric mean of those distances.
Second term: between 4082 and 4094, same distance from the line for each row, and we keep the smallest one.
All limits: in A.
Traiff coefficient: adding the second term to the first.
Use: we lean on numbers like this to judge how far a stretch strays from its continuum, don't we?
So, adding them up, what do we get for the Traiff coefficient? 0.9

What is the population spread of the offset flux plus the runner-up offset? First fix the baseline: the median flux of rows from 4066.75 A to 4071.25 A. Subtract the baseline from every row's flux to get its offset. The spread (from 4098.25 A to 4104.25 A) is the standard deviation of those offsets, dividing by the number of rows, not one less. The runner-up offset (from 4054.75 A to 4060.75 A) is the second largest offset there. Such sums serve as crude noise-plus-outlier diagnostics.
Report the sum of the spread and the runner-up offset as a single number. 1.0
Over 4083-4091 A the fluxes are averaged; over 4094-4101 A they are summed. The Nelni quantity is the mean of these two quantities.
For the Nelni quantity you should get 34.5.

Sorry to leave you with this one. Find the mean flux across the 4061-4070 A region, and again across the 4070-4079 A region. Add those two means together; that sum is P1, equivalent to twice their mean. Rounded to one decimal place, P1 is 25.2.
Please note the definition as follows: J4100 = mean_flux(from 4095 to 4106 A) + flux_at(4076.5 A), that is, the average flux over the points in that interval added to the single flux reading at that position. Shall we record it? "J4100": 22.0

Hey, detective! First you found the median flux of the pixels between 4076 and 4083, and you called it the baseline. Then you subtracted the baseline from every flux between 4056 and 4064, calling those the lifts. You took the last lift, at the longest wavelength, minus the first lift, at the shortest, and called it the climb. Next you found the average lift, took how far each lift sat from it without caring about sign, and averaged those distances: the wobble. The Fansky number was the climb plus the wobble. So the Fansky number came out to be 1.57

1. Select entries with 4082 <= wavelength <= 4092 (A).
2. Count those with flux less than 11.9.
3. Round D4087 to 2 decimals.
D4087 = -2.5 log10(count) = -0.75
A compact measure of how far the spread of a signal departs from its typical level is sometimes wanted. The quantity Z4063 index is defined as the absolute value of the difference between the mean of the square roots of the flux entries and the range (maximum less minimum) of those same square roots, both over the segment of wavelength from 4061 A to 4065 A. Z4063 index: 3.4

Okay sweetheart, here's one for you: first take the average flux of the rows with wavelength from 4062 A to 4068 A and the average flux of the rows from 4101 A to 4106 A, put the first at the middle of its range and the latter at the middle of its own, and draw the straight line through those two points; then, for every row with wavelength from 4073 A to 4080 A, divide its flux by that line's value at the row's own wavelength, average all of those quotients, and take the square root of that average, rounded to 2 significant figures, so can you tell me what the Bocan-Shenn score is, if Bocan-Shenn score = 0.99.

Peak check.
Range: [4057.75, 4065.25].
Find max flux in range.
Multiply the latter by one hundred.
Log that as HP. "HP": 1425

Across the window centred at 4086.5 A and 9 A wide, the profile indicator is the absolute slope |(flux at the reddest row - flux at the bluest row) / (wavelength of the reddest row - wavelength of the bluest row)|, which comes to 0.23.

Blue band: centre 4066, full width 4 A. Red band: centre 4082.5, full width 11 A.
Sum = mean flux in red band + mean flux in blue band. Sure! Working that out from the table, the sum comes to 25.5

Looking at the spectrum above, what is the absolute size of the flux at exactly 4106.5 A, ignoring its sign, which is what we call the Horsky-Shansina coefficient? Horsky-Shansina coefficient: 10.2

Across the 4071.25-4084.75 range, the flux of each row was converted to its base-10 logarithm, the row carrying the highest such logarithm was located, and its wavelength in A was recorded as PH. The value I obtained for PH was 4082.5 A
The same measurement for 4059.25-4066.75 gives 4060.0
